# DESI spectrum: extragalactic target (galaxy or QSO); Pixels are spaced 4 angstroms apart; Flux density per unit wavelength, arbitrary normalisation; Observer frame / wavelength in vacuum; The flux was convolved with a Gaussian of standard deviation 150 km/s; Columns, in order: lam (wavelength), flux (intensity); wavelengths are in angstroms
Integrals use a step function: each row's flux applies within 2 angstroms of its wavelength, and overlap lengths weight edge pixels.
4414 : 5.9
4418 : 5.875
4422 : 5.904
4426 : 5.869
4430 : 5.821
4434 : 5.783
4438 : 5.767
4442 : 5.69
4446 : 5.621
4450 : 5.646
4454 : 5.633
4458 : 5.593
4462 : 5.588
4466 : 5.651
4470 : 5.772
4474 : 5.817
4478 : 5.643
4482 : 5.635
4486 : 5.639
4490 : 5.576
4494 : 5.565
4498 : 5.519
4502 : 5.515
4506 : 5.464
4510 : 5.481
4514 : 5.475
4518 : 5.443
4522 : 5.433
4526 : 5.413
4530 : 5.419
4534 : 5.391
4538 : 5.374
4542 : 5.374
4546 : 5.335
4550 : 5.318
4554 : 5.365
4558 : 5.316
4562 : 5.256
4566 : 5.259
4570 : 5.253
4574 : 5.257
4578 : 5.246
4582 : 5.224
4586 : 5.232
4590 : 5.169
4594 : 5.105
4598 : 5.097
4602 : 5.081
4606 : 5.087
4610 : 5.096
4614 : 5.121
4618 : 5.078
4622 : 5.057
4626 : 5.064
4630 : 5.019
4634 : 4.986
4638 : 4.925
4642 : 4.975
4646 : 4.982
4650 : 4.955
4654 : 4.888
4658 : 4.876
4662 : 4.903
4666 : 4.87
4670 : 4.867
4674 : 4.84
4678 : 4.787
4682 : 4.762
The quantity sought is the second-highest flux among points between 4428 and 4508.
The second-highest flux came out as 5.817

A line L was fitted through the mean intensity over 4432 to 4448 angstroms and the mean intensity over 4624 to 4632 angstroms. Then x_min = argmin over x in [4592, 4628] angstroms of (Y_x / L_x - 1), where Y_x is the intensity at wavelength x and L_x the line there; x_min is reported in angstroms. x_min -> 4594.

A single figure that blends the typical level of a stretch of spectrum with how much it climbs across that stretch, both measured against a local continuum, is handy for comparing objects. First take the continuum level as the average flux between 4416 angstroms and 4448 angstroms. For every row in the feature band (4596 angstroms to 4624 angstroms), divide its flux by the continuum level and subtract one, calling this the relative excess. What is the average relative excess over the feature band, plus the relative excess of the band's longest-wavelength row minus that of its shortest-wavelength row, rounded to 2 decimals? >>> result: -0.13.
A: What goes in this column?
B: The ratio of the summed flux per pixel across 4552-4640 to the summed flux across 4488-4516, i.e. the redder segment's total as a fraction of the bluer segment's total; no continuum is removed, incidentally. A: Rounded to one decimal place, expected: 2.9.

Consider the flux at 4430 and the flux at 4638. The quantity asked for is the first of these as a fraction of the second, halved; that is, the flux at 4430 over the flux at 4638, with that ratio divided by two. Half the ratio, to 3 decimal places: 0.591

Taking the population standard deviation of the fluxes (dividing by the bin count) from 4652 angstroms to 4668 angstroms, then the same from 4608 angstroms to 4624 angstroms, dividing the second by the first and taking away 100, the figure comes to -98.1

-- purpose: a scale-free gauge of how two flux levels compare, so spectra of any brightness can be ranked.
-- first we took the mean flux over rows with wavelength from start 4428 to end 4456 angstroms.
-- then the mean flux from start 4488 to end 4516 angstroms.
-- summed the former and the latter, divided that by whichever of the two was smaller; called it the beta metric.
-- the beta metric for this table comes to 2.04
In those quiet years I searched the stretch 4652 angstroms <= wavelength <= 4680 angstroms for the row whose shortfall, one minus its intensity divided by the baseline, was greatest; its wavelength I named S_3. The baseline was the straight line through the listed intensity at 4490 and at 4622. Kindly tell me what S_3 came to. 4678 angstroms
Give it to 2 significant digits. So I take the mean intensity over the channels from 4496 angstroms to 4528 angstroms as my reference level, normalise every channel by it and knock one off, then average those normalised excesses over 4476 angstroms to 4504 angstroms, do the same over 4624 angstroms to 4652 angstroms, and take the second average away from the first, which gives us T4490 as 0.11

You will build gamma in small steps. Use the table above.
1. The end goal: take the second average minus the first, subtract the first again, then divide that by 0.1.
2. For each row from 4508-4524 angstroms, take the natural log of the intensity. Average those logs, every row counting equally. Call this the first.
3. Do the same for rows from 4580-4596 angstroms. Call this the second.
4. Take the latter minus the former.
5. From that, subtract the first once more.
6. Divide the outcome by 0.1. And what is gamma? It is -17.5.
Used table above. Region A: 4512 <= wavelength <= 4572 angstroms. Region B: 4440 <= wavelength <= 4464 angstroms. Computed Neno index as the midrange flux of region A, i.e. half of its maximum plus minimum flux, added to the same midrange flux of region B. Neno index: 11.0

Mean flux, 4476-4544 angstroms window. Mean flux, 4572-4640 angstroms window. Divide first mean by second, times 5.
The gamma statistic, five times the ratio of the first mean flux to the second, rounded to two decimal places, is 5.38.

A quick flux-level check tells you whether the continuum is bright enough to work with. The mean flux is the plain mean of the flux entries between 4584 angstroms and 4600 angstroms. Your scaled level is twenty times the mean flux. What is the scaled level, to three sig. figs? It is 103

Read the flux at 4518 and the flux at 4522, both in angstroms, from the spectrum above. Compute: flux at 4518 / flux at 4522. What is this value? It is 1.00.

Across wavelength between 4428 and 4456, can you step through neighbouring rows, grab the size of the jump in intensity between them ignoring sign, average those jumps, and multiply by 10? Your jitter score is 0.40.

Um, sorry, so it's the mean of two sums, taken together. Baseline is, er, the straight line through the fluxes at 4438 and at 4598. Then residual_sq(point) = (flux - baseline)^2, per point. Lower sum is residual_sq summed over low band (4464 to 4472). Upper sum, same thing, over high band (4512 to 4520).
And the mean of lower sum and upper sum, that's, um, 0.0101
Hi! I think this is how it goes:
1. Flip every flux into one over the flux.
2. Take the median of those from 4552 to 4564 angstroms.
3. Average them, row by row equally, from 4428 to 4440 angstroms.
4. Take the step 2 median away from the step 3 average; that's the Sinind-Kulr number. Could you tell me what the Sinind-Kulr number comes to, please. -0.015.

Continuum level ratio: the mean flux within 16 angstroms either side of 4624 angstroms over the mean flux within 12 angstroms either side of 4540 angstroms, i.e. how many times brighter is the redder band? 0.939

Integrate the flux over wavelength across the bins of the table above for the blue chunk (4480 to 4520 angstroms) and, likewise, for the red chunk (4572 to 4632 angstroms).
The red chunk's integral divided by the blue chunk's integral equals 1.4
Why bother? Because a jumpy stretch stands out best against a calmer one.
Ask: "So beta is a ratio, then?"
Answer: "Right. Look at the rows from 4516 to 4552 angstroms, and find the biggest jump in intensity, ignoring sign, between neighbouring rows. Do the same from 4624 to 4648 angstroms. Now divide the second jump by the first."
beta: 1.6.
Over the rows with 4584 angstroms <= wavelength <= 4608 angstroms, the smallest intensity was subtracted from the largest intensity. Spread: 0.15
